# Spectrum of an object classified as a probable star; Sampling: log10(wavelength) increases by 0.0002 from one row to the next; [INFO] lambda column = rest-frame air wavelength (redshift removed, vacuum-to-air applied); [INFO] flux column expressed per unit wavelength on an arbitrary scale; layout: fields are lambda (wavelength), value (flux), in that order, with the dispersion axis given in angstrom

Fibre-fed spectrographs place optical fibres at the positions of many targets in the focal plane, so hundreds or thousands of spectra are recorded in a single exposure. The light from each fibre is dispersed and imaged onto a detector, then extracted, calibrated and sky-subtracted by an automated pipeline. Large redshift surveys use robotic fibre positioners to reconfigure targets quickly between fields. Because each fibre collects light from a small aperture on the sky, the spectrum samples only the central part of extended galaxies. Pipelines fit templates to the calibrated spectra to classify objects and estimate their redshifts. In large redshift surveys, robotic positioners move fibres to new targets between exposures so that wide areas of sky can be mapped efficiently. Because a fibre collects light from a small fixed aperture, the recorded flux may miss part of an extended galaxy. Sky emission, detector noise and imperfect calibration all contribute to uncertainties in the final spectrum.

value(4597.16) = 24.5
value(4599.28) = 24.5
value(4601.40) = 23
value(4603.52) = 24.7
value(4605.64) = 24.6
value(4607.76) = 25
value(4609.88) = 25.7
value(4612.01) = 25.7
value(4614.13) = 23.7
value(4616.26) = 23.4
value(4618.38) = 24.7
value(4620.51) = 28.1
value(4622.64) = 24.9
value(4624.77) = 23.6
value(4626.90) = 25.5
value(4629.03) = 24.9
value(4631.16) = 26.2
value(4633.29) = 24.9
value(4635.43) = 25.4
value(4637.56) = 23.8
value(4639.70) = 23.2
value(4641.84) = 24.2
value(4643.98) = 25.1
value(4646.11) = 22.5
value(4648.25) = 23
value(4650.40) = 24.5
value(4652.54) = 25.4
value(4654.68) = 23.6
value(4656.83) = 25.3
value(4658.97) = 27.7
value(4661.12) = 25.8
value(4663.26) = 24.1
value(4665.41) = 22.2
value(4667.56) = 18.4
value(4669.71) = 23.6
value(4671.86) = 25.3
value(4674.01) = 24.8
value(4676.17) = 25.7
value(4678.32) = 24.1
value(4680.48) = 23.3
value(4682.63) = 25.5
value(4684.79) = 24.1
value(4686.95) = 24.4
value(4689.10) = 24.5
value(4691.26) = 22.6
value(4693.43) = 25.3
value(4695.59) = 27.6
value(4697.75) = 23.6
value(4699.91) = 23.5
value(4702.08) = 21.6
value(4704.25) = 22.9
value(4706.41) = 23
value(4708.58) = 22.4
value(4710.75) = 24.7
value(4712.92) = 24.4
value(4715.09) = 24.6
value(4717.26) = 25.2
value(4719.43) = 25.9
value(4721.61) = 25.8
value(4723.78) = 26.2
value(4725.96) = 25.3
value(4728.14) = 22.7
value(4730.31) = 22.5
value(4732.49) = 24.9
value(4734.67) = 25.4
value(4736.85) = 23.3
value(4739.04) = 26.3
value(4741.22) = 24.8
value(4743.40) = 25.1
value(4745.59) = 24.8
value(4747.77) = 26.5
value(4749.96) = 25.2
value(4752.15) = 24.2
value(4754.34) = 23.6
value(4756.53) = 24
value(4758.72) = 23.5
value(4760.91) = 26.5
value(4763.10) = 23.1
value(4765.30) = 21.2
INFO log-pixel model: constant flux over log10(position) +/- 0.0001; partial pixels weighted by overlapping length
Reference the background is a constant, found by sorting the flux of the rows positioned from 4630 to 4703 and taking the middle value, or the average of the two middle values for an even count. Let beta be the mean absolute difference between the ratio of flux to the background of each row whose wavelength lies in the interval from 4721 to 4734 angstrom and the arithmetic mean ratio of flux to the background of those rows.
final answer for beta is 0.054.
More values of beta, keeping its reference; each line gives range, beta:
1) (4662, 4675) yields 0.076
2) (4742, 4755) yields 0.029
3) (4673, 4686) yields 0.031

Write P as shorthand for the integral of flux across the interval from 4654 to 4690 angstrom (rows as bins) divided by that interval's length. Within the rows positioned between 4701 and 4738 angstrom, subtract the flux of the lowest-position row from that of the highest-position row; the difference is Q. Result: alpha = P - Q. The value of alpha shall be 22.6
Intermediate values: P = 24.3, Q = 1.7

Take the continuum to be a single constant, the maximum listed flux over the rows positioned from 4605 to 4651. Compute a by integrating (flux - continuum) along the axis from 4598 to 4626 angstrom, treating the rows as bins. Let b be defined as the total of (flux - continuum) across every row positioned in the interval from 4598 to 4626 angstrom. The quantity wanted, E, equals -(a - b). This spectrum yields 50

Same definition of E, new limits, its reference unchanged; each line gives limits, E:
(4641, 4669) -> 62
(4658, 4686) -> 59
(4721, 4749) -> 49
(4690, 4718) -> 63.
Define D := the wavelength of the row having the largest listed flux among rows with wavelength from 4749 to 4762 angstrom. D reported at 4760.91 angstrom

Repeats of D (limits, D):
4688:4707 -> 4695.59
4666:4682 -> 4676.17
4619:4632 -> 4620.51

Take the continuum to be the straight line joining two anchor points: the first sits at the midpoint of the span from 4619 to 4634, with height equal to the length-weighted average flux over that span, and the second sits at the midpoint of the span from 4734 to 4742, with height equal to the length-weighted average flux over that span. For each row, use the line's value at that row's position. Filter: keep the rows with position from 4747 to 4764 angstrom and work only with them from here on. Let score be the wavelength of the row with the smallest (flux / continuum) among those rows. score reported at 4763.10 angstrom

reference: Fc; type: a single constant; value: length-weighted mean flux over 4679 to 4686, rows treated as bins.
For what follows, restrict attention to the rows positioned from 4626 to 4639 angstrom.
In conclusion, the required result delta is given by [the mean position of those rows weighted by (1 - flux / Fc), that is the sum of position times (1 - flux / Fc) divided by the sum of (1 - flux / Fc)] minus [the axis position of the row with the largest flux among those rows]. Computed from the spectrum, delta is -0.7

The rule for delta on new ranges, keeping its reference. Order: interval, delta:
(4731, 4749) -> -5.7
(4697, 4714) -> -7.3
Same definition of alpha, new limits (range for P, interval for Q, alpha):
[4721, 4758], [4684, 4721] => 22.9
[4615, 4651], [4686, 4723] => 23.2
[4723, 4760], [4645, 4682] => 23.8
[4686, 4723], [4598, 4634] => 23.9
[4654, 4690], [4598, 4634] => 23.9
